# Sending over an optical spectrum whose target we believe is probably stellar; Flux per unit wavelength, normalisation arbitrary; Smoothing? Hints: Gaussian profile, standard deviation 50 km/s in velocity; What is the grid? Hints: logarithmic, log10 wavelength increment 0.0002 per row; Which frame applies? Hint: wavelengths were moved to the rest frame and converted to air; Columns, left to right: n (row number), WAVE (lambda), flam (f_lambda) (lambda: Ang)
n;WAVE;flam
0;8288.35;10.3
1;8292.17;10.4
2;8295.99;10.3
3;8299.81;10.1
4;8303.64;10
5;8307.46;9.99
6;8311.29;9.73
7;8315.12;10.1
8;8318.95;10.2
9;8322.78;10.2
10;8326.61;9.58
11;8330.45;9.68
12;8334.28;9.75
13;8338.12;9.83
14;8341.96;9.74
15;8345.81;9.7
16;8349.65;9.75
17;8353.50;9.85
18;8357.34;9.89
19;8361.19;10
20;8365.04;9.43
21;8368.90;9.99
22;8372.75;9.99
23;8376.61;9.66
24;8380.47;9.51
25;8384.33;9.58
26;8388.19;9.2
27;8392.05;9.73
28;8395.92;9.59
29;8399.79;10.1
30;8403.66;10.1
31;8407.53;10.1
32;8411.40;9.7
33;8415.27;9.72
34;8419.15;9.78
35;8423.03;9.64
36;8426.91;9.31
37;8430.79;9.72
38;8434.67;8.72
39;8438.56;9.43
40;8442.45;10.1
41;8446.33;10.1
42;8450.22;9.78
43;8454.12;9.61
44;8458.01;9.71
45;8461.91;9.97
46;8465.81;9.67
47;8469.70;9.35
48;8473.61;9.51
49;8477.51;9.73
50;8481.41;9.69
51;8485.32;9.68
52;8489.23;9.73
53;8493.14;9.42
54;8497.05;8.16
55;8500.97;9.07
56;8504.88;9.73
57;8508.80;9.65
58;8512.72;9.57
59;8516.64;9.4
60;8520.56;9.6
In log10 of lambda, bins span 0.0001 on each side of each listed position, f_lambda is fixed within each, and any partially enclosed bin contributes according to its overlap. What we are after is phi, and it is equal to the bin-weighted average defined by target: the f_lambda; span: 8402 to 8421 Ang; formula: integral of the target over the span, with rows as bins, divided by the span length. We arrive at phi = 9.88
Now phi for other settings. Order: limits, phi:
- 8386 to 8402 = 9.66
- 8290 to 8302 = 10.25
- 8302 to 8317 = 9.95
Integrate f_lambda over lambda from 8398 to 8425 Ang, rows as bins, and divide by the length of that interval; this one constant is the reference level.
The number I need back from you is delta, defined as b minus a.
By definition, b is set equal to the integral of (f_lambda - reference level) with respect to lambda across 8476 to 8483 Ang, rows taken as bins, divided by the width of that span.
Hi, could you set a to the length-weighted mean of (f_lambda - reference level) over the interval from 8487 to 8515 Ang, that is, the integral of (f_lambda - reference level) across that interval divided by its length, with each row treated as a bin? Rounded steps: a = -0.54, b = -0.17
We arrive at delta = 0.4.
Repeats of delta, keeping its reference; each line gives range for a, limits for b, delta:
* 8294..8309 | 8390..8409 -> -0.2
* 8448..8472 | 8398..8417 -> 0.3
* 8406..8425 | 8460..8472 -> -0.1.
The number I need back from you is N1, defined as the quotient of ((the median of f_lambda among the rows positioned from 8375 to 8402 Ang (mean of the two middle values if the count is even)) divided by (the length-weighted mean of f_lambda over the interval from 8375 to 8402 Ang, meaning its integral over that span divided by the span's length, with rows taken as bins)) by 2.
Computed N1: 0.498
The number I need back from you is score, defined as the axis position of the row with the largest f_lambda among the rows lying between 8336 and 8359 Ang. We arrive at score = 8357.34 Ang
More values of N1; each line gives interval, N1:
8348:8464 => 0.500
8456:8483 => 0.501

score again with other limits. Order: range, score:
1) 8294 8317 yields 8295.99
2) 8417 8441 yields 8419.15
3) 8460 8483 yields 8461.91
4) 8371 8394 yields 8372.75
